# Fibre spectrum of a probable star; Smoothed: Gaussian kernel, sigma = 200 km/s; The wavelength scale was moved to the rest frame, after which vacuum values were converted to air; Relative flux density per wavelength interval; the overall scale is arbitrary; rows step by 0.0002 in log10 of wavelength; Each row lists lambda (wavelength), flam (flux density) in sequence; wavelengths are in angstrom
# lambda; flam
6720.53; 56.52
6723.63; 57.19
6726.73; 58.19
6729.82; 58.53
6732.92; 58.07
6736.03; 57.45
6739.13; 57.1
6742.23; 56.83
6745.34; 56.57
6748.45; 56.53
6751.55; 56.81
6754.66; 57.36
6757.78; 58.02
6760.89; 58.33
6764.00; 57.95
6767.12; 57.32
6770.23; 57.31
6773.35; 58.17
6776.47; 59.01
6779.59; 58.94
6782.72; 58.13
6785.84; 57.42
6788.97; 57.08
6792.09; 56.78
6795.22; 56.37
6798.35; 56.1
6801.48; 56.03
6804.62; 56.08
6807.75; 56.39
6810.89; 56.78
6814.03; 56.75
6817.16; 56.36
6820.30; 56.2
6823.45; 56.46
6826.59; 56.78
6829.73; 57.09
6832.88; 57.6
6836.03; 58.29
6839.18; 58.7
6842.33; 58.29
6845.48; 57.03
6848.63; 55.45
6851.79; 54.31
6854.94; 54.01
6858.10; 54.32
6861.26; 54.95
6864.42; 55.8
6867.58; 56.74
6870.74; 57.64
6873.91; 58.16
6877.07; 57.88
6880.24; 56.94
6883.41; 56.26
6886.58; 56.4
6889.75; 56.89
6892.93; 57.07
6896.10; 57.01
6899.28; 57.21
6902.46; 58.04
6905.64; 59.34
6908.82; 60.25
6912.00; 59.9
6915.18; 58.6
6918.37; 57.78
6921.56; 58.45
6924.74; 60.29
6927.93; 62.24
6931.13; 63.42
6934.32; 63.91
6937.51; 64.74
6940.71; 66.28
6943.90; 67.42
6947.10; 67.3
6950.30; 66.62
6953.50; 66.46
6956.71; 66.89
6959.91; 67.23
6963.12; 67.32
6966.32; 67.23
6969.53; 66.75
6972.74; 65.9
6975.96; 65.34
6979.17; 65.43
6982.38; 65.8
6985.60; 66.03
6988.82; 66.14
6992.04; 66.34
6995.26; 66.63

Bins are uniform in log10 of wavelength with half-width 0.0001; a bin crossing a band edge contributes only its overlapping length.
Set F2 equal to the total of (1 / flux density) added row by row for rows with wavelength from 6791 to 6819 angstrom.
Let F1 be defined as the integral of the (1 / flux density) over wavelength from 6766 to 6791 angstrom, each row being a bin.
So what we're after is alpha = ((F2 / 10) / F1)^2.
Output 0.0014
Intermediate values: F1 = 0.4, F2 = 0.16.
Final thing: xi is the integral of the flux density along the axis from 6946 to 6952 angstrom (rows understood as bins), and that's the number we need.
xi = 402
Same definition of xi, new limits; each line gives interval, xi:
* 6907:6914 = 420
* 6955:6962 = 469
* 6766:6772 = 344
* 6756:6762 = 348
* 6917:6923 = 349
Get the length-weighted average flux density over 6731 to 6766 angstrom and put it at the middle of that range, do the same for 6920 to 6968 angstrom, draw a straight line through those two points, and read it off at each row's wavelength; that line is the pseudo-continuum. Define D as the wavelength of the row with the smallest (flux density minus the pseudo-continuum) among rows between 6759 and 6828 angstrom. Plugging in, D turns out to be 6820.30 angstrom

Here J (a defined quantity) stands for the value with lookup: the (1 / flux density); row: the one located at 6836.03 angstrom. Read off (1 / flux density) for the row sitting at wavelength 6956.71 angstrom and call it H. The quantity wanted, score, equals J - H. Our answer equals 0.0022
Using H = 0.0149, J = 0.0172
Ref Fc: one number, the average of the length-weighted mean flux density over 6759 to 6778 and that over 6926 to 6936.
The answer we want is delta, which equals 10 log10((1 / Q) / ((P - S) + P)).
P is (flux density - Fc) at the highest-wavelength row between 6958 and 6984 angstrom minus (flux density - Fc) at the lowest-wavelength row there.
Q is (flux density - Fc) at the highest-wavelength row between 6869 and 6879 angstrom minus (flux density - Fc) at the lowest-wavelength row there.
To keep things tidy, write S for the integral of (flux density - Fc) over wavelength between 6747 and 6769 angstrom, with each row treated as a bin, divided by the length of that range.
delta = 13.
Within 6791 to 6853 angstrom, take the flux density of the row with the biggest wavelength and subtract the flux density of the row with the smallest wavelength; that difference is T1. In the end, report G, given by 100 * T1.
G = -247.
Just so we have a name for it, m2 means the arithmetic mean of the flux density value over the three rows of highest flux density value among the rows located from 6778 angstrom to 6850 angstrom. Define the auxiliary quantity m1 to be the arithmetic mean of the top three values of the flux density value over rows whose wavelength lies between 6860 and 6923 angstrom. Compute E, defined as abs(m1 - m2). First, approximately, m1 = 60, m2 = 58.6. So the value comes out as 1.2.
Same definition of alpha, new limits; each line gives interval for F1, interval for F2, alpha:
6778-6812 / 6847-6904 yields 0.0029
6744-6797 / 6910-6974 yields 0.0011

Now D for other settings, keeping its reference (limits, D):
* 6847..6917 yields 6854.94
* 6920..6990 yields 6921.56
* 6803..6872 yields 6854.94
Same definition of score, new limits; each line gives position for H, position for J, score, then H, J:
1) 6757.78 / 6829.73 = 0.0003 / 0.0172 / 0.0175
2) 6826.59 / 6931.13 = -0.0018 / 0.0176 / 0.0158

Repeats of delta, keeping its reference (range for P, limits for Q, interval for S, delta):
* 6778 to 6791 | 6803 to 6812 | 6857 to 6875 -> 4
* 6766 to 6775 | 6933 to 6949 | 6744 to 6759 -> -12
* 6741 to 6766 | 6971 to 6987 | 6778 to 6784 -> 3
